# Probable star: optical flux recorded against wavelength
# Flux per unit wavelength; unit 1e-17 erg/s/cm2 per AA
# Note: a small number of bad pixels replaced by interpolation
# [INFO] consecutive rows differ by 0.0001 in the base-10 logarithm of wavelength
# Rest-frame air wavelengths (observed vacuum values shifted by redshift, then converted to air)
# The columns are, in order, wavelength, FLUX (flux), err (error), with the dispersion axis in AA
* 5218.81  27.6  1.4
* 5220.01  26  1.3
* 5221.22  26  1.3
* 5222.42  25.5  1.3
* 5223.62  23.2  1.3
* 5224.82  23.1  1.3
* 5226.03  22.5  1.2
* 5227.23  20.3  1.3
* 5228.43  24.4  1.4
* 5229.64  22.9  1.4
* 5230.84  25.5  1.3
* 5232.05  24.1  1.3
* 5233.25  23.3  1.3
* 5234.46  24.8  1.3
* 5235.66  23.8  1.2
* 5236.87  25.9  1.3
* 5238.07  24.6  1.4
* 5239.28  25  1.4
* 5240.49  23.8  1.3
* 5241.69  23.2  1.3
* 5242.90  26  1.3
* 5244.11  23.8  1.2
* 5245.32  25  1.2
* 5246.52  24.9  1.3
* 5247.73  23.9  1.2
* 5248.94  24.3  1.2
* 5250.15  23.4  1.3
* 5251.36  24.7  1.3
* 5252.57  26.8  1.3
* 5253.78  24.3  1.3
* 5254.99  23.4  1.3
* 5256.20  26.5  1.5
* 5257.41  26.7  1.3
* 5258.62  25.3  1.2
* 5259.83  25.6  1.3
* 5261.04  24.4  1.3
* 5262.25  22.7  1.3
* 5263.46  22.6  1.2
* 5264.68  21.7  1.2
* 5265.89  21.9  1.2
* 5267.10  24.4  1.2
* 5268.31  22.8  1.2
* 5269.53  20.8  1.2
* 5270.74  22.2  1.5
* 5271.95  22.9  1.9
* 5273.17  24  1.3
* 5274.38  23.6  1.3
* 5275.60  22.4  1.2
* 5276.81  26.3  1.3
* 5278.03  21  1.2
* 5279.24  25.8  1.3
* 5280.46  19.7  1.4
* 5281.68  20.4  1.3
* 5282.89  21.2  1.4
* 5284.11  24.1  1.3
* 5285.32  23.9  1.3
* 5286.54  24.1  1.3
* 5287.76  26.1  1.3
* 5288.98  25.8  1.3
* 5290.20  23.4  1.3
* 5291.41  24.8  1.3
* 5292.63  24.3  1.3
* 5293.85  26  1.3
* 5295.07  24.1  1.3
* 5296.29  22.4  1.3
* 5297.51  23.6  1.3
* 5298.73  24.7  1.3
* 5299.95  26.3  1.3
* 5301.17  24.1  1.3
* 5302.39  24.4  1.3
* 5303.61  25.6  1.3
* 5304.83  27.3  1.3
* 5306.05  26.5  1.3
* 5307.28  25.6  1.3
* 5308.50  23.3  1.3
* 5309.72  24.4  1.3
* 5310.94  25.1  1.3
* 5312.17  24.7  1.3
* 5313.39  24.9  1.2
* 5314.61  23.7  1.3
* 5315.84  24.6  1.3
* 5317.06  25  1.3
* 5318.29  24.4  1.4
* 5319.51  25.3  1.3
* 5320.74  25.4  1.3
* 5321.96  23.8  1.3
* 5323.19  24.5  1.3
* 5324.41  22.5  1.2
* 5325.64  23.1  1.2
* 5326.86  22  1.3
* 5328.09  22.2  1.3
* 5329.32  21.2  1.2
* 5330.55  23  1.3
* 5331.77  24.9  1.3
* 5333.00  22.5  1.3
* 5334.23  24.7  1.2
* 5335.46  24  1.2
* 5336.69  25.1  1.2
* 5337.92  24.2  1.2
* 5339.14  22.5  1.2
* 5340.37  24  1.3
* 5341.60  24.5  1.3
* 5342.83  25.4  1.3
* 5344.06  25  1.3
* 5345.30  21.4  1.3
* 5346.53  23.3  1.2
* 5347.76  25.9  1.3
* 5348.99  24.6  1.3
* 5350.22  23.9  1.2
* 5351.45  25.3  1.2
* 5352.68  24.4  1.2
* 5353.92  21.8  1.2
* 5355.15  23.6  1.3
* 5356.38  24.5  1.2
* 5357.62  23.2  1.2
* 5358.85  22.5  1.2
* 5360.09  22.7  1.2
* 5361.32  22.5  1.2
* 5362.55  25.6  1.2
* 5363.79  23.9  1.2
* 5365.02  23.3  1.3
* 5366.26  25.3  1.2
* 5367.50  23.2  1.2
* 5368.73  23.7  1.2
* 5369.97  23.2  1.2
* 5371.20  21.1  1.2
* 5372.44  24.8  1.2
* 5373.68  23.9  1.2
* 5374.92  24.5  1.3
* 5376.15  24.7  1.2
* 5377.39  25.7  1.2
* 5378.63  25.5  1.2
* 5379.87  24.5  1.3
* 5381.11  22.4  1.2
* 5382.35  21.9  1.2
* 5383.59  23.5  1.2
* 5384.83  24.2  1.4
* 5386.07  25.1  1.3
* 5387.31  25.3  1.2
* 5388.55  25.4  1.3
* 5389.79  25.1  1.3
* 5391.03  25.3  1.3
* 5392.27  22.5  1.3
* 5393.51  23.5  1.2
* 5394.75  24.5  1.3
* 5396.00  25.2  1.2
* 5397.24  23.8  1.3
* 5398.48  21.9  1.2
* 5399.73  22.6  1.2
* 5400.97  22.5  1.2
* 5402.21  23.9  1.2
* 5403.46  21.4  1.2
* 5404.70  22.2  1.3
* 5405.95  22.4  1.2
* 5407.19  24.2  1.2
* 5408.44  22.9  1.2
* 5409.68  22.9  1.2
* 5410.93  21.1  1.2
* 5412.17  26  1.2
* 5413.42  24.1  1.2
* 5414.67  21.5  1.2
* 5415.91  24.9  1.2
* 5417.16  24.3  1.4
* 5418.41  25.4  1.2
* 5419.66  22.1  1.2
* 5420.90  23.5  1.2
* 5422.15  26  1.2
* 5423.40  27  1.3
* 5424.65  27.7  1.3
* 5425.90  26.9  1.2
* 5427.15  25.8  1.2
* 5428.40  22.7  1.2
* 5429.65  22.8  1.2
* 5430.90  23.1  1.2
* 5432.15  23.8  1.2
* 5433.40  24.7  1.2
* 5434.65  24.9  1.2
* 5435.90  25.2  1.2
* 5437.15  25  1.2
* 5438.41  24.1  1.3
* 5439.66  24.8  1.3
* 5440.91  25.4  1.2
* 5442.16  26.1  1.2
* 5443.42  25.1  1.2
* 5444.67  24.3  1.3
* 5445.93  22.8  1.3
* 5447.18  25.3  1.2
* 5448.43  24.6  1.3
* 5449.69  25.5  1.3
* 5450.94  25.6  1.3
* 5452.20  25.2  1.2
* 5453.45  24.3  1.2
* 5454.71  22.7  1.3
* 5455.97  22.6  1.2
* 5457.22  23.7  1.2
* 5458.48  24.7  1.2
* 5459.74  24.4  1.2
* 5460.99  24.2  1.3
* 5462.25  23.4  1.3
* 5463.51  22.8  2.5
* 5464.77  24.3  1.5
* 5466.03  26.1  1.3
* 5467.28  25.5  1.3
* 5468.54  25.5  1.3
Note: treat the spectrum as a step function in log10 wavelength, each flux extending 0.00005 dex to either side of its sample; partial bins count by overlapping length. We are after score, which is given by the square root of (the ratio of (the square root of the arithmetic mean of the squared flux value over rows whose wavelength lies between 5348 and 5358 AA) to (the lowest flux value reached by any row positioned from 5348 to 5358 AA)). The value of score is 1.05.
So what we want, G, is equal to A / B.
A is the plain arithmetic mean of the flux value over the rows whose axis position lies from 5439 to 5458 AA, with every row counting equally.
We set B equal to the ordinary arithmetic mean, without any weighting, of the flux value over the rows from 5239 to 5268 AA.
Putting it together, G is 1.01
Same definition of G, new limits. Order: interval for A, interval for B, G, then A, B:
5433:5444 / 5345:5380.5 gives 1.05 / 25.0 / 23.9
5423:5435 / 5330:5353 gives 1.03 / 24.9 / 24.1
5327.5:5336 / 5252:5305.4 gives 0.97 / 23.2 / 24.0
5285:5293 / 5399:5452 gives 1.02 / 24.6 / 24.2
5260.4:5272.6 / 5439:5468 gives 0.92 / 22.6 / 24.5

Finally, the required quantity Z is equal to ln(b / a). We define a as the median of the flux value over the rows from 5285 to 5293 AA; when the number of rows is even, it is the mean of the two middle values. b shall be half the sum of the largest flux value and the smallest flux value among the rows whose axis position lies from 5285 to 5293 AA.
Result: 0.018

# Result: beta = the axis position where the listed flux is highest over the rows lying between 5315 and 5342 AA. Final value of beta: 5320.74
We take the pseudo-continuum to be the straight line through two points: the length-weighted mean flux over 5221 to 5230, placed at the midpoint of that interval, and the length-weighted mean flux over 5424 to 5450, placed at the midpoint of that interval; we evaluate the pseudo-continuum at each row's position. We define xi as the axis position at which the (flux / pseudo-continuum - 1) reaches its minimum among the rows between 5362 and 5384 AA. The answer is 5371.20 AA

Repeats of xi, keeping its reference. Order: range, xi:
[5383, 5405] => 5403.46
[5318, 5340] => 5329.32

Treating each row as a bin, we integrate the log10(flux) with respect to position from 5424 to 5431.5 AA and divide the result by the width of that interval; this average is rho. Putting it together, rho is 1.39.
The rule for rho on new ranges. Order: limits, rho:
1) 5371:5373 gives 1.36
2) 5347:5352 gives 1.40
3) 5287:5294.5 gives 1.40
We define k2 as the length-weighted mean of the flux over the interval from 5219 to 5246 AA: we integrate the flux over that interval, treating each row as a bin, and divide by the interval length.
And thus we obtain 24.3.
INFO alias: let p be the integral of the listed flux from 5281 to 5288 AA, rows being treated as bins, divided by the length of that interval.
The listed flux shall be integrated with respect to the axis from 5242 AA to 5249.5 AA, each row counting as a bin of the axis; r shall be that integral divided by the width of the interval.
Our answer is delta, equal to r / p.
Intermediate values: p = 23.1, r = 24.6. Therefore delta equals 1.06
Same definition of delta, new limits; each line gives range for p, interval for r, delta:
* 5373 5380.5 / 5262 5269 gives 0.91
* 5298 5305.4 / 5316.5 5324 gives 0.97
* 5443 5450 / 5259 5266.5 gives 0.95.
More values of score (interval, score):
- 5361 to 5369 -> 1.03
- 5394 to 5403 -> 1.04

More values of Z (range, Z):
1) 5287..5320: 0.006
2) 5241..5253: 0.020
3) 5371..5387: -0.046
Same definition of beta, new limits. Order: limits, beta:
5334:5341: 5336.69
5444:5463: 5450.94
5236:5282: 5252.57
